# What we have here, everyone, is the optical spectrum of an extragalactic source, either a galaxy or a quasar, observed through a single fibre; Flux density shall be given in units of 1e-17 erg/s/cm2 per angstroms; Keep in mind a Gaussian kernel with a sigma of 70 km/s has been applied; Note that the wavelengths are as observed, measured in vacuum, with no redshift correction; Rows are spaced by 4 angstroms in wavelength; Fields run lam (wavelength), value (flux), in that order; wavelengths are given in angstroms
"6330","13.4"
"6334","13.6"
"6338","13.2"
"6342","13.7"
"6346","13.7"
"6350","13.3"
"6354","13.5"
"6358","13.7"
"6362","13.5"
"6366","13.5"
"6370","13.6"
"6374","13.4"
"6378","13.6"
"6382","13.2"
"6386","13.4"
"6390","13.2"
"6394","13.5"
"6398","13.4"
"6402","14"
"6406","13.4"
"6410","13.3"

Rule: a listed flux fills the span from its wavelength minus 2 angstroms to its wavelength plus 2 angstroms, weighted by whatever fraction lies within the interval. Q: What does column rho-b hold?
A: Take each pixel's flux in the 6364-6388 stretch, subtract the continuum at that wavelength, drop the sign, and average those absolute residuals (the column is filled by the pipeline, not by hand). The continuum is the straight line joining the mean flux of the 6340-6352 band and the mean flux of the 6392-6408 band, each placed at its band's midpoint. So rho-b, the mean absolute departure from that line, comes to 0.14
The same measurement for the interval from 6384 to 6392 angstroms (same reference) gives 0.27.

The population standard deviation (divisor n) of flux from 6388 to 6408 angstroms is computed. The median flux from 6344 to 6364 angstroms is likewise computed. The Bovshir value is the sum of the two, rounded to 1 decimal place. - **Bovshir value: 13.8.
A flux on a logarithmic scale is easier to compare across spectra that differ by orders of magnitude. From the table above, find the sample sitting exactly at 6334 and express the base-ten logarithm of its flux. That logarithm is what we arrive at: 1.13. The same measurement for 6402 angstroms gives 1.15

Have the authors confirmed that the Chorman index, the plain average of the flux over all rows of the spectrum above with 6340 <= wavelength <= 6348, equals 13.70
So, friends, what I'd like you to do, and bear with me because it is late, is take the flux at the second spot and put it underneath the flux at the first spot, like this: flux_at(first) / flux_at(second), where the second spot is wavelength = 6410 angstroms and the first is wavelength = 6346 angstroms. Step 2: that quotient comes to 1.03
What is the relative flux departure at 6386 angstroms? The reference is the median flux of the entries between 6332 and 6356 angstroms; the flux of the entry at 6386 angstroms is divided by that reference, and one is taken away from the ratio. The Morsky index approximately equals -0.011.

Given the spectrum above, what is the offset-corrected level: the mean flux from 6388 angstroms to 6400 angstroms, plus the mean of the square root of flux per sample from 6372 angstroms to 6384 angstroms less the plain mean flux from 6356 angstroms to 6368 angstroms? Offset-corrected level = 3.46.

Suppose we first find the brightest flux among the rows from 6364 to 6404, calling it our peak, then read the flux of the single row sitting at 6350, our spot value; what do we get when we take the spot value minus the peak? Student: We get -0.70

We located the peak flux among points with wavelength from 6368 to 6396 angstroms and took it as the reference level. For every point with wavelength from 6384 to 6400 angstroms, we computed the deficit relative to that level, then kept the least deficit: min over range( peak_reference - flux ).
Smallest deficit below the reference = 0.10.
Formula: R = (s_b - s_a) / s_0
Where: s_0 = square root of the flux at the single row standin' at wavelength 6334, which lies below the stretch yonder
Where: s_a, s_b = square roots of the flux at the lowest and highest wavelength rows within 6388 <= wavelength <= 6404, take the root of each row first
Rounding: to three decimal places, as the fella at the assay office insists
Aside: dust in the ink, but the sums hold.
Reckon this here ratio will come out 0.029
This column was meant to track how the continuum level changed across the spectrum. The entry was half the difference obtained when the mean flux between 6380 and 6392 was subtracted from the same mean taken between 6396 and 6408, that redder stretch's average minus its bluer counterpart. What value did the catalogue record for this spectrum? 0.17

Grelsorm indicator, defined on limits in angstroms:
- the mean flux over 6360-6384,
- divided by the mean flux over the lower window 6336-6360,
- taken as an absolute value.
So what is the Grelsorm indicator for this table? 1.00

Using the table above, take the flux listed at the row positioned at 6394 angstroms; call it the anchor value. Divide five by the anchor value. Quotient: 0.370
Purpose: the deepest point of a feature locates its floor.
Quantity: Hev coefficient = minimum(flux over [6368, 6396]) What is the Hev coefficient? 13.2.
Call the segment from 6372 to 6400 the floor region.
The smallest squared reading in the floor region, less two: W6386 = 172.2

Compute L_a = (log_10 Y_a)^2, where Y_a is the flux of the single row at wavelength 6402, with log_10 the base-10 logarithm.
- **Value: 1.31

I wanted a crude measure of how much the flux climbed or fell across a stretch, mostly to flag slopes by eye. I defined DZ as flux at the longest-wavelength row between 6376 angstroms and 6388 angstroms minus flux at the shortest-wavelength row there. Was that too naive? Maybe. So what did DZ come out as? -0.2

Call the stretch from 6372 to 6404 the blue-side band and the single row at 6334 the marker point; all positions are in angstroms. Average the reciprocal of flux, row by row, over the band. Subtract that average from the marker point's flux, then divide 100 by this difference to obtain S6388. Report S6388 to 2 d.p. 7.39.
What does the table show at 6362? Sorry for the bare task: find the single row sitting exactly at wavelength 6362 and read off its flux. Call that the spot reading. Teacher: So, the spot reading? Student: 13.5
